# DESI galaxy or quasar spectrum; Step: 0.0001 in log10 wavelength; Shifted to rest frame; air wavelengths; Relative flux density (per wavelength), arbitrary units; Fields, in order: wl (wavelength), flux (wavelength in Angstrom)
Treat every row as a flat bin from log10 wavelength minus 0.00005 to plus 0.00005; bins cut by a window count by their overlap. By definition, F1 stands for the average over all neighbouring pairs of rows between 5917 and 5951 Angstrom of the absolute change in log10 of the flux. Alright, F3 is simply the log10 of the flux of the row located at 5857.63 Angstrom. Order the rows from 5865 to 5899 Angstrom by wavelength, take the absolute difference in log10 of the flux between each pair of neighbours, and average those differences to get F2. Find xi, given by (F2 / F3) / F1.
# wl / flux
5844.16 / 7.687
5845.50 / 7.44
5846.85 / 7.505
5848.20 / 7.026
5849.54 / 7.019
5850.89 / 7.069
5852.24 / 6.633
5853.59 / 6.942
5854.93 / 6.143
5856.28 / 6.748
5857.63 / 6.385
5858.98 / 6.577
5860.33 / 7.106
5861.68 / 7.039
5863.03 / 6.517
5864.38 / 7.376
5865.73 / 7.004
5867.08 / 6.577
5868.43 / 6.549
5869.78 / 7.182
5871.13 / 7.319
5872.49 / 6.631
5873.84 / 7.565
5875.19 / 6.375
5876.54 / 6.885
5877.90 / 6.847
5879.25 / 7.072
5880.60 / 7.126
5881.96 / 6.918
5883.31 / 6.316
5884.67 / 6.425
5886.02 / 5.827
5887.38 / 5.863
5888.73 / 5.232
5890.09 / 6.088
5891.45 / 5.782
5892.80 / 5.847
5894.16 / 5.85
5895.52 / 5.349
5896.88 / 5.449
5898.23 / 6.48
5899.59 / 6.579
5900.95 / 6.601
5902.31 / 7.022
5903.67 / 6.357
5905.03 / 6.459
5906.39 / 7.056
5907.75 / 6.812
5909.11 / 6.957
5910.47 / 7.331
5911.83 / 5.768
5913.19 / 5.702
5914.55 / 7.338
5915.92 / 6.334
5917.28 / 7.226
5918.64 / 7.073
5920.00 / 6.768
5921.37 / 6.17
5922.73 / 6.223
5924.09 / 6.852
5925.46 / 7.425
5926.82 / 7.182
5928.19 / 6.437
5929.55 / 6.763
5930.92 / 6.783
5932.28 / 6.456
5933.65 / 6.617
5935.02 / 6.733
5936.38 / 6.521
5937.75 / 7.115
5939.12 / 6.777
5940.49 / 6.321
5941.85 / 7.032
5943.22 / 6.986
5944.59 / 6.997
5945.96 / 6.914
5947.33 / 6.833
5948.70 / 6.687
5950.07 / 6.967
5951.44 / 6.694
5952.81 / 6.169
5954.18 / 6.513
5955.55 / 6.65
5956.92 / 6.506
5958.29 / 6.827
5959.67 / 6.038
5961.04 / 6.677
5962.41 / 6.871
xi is 1.8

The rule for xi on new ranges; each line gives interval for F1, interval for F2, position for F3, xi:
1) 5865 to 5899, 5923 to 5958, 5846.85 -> 0.8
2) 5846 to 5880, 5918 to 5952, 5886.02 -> 0.9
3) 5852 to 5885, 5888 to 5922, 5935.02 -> 1.4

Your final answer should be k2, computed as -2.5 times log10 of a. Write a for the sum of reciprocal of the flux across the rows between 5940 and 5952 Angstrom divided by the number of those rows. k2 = 2.084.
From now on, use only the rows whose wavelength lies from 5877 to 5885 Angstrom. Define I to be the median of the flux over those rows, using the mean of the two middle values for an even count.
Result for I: 6.88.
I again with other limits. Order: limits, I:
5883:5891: 5.98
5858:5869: 6.79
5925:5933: 6.77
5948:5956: 6.67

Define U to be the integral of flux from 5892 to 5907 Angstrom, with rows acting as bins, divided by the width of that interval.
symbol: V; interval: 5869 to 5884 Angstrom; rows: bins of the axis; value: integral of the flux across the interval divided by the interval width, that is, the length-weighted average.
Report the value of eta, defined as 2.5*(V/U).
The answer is 2.76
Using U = 6.27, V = 6.93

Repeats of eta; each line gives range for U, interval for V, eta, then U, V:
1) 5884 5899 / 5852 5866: 2.90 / 5.84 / 6.77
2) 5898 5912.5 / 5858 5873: 2.58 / 6.68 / 6.89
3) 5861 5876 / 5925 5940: 2.45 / 6.92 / 6.78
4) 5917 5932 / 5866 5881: 2.55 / 6.79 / 6.92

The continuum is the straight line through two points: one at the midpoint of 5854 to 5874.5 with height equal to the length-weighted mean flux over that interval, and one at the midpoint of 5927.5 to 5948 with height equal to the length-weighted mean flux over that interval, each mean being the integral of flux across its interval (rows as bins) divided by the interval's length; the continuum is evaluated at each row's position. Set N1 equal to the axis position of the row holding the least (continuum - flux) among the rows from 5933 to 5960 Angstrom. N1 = 5937.75 Angstrom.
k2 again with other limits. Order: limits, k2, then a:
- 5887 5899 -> 1.899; 0.174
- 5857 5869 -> 2.078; 0.148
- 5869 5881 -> 2.110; 0.143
